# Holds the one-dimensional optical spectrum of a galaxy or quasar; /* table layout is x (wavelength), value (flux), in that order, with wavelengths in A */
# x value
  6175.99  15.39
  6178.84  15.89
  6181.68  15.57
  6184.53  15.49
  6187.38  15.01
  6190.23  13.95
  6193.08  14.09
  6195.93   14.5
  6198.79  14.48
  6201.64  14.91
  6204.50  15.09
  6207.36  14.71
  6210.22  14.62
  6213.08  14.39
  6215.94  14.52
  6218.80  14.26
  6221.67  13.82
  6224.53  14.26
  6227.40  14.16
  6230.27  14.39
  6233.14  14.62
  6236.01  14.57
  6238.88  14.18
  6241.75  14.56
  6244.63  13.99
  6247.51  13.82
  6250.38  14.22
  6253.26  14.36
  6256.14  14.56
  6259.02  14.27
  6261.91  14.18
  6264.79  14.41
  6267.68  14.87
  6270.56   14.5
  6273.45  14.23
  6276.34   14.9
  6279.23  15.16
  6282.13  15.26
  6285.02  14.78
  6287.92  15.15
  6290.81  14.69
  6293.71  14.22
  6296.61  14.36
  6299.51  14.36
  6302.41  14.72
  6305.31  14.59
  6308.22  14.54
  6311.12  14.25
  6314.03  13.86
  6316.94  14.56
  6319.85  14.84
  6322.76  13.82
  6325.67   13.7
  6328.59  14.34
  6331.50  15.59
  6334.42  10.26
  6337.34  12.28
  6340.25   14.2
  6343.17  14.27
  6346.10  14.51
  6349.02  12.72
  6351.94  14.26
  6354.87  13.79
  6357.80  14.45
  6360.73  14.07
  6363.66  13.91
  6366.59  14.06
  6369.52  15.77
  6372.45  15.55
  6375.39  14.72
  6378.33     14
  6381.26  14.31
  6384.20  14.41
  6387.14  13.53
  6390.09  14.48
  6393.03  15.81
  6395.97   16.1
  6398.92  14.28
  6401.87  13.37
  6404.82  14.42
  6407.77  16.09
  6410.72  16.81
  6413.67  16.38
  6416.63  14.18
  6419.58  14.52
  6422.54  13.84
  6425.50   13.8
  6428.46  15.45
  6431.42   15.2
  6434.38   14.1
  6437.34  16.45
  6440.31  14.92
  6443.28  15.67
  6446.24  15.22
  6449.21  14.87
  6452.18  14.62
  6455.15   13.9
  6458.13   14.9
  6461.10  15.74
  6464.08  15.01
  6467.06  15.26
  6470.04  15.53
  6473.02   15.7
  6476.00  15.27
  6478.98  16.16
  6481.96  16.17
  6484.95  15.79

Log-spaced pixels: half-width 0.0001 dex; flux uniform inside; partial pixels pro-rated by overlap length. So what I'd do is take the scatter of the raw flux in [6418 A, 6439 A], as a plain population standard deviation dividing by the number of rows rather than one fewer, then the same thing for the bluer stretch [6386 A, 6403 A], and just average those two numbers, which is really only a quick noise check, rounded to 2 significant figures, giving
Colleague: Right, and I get 0.97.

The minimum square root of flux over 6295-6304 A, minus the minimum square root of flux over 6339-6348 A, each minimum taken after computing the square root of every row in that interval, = 0.02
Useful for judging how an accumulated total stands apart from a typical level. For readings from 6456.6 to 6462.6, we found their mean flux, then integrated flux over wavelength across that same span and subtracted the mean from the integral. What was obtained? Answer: 76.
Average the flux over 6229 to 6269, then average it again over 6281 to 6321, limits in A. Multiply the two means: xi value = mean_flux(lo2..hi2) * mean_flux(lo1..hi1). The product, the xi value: 209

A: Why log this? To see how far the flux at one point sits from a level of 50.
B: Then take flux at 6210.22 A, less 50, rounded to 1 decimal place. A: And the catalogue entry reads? -35.4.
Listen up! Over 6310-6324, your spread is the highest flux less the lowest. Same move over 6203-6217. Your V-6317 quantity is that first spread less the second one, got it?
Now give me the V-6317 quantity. 0.32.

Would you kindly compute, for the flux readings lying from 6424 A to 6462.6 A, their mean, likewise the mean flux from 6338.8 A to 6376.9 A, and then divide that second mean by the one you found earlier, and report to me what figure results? 0.96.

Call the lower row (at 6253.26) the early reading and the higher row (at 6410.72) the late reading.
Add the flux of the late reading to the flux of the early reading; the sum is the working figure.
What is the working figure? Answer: 31.2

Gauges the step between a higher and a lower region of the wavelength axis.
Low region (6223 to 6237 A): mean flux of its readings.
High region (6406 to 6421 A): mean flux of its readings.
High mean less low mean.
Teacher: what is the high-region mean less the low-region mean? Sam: 1.2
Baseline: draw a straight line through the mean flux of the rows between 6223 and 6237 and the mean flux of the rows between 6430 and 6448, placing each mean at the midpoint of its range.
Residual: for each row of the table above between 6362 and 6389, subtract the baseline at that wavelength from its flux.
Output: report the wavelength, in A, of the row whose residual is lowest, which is 6387.14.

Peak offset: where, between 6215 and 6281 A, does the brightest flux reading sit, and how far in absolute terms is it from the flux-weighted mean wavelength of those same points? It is 31.5 A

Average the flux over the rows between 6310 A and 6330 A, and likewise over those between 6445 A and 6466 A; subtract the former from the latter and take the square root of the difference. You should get 0.84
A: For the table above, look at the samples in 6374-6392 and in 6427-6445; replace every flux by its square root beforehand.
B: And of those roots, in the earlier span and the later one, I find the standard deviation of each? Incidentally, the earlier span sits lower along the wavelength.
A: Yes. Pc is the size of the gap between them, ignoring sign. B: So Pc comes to 0.04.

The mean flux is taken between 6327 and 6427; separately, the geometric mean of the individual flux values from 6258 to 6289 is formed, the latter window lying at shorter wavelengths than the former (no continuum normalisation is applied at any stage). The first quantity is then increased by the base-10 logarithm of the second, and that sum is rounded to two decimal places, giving 15.55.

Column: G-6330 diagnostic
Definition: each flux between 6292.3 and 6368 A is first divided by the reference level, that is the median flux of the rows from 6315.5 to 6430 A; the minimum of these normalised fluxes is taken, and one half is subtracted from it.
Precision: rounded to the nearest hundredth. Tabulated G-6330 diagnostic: 0.22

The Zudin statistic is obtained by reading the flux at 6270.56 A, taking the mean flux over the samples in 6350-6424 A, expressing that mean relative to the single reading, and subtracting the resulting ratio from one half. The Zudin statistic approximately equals -0.51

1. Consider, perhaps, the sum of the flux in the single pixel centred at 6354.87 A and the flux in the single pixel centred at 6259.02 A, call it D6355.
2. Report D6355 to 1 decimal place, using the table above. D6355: 28.1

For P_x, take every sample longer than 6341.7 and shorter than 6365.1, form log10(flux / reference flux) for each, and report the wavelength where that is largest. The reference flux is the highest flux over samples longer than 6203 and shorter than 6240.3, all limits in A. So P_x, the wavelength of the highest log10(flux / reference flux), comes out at 6346.10 A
